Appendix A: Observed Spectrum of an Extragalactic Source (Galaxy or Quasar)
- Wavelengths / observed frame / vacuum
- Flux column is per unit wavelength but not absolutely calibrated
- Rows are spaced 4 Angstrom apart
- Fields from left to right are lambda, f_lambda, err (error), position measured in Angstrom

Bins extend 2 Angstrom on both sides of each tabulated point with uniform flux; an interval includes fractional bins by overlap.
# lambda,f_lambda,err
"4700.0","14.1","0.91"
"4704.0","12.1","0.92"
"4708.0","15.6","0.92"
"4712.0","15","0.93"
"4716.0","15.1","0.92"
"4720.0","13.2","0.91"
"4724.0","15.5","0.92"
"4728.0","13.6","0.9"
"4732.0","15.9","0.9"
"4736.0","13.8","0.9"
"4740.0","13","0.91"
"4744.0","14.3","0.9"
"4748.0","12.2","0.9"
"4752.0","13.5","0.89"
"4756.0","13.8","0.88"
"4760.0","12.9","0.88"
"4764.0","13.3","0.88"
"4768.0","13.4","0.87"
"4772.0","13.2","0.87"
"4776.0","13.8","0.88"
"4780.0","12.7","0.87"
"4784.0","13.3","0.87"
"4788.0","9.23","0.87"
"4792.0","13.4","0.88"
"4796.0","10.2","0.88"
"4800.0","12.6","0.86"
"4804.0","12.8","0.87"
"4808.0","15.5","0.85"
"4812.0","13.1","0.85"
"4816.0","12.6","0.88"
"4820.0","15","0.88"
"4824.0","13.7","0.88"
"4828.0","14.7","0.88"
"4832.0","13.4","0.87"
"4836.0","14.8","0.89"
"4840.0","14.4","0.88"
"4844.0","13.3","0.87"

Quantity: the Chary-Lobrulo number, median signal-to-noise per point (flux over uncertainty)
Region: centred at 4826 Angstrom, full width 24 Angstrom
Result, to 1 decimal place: 16.1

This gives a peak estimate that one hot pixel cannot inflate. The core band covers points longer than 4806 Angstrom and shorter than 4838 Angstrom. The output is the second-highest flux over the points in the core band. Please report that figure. 15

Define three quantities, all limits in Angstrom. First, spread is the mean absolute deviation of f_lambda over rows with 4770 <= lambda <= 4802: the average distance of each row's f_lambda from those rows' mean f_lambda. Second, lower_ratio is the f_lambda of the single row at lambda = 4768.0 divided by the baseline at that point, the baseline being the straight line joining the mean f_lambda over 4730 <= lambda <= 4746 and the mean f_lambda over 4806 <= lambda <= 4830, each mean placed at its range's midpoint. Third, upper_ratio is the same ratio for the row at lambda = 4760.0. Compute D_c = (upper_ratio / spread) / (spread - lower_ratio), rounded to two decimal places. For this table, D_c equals 2.00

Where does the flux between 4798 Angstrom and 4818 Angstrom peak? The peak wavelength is 4808.0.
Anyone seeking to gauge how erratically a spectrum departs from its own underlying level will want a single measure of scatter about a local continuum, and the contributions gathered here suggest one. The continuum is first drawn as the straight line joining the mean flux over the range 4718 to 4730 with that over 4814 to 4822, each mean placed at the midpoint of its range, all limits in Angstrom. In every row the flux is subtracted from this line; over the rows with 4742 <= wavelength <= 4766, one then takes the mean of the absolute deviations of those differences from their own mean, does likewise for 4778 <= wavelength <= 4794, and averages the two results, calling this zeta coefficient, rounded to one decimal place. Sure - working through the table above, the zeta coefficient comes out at 1.0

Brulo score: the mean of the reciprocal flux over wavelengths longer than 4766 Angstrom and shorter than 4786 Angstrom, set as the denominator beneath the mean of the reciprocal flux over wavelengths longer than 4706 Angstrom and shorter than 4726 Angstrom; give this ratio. 0.90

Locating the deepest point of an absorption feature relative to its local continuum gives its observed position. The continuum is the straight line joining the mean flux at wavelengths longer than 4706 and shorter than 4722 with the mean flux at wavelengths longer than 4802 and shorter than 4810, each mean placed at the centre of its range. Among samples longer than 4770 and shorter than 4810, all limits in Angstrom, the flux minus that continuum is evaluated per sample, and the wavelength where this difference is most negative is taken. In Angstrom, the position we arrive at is 4788.0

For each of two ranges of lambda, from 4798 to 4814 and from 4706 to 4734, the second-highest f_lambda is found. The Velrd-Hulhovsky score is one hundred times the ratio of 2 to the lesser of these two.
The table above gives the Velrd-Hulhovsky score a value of 15.3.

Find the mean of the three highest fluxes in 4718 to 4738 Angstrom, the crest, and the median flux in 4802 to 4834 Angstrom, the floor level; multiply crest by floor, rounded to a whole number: 204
